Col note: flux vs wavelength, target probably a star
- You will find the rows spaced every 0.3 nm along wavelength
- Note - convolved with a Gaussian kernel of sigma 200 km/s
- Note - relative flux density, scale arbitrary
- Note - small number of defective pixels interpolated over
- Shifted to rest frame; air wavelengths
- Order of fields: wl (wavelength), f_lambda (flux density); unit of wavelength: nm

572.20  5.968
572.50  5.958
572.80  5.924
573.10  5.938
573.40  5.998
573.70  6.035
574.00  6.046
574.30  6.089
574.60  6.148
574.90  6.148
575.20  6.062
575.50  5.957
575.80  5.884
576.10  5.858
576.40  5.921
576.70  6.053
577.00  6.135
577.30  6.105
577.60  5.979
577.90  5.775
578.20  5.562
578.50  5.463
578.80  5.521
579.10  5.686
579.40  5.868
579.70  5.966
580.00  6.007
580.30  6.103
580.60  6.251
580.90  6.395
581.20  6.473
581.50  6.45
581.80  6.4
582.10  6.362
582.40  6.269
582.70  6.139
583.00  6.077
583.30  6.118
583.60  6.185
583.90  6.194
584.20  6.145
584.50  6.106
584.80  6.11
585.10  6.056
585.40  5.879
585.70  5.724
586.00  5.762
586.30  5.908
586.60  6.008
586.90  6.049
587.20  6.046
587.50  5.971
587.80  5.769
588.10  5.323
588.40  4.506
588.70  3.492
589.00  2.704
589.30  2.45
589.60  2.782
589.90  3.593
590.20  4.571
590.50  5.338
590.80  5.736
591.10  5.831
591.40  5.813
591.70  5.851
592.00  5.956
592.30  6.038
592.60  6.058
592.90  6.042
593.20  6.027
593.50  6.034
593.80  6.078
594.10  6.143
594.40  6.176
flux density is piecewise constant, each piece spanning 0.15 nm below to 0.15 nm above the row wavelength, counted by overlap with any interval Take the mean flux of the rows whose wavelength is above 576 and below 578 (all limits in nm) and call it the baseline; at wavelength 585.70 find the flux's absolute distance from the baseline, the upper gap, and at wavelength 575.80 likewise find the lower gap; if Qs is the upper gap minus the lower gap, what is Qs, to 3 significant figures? 0.160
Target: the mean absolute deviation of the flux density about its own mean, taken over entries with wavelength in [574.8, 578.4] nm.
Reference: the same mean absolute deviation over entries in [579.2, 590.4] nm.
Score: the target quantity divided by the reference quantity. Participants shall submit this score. 0.16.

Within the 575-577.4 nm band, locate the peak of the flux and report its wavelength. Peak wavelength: 577.00 nm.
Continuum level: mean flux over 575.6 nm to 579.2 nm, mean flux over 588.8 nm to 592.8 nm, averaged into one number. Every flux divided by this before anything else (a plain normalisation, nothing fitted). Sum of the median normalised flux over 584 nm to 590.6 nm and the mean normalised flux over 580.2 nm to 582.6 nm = 2.27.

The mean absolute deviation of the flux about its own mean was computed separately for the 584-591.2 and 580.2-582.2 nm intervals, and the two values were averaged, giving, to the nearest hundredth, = 0.55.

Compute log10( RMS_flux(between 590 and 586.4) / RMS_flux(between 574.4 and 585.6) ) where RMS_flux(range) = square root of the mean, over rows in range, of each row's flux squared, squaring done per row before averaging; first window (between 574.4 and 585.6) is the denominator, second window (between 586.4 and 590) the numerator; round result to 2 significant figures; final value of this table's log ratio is -0.10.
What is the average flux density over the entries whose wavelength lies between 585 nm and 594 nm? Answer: 5.31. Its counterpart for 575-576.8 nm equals 5.96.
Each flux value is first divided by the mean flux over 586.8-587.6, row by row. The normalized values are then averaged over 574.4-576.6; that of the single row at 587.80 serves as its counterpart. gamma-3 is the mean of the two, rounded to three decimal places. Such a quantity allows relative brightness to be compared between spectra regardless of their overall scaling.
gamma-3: 0.977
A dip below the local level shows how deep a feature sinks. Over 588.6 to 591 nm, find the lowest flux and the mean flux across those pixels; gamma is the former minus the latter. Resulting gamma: -1.4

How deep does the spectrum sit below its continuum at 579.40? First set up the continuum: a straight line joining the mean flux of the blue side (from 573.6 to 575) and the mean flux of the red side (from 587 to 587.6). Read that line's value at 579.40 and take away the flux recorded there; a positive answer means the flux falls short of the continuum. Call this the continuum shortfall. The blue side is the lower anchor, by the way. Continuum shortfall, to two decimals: 0.19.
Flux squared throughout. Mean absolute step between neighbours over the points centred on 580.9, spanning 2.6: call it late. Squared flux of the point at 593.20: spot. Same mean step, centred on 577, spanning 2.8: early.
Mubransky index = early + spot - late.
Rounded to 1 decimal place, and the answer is 36.6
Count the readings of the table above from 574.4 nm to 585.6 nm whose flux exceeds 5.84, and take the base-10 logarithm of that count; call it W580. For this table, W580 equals 1.51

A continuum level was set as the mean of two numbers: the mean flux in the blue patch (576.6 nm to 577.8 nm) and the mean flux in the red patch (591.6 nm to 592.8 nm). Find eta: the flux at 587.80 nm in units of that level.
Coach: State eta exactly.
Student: 0.96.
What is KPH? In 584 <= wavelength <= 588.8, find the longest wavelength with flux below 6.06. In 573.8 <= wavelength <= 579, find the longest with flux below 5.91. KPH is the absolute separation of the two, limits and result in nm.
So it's 9.90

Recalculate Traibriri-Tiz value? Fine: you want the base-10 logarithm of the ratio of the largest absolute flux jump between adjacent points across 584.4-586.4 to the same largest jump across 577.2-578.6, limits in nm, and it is -0.1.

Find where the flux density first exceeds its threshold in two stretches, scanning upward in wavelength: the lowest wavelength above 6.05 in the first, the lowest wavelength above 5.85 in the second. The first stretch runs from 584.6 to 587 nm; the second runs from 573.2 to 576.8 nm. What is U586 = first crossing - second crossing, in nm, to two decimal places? 11.40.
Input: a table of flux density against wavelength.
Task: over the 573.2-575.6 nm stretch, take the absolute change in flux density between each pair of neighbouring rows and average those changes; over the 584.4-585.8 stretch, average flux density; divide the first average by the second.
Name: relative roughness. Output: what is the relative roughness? 0.008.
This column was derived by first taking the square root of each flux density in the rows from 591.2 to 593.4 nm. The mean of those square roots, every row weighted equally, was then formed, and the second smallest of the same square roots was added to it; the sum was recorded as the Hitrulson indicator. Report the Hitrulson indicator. 4.86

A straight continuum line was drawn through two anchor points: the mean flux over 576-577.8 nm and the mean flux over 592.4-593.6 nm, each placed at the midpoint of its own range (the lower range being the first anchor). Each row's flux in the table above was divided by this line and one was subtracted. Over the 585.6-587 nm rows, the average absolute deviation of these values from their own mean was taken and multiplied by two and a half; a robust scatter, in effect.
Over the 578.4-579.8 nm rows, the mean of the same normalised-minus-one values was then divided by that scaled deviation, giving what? -1.1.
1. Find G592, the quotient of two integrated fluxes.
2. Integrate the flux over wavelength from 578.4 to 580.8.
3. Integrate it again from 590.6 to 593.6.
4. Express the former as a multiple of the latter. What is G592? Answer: 0.79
